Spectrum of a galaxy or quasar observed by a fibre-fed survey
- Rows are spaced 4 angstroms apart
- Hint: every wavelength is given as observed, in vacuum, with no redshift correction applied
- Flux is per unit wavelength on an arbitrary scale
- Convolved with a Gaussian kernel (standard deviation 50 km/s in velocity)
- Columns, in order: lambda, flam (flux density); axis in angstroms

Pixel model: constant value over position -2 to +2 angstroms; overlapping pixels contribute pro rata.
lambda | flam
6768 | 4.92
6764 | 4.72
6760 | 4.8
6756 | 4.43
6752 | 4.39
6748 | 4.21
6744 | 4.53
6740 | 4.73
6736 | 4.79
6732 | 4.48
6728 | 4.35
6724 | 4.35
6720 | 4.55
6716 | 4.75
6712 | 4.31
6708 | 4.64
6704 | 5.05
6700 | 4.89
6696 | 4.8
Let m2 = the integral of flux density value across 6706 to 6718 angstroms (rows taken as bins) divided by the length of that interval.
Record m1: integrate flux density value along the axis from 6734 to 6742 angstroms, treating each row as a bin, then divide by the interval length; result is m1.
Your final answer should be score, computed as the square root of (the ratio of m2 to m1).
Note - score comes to 0.98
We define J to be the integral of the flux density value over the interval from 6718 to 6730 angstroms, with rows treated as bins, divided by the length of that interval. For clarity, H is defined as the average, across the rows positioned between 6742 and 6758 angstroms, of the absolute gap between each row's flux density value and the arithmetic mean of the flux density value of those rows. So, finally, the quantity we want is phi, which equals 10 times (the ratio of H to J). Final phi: 0.20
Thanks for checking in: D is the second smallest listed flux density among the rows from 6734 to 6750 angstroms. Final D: 4.53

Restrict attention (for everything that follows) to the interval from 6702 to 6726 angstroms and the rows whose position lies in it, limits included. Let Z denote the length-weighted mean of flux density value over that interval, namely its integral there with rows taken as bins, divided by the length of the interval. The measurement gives 4.61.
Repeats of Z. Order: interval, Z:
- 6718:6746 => 4.54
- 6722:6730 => 4.35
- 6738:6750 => 4.49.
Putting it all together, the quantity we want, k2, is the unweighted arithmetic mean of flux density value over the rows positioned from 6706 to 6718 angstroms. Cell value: 4.57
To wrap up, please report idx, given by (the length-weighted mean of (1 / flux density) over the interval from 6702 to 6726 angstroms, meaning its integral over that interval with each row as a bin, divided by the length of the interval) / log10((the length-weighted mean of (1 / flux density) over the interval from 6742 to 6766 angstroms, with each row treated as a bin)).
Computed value -0.333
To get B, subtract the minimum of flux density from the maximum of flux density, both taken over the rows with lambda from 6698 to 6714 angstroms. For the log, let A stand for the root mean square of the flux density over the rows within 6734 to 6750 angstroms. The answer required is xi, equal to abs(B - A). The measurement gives 3.83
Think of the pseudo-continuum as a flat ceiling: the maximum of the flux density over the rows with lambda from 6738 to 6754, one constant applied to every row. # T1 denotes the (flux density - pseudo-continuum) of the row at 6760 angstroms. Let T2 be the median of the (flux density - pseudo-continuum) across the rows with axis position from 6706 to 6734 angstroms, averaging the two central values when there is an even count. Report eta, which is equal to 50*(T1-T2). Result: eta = 16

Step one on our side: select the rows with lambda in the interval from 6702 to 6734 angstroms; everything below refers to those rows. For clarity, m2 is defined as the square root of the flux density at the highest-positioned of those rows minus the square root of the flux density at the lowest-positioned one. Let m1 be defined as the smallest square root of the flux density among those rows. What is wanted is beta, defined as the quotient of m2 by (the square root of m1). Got -0.091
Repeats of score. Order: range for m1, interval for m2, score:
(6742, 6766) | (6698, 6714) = 1.02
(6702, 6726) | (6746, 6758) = 0.97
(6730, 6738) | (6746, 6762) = 0.98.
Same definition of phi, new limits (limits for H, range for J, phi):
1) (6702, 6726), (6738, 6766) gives 0.45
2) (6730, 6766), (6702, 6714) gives 0.37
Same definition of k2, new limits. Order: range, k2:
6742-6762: 4.47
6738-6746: 4.63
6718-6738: 4.50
